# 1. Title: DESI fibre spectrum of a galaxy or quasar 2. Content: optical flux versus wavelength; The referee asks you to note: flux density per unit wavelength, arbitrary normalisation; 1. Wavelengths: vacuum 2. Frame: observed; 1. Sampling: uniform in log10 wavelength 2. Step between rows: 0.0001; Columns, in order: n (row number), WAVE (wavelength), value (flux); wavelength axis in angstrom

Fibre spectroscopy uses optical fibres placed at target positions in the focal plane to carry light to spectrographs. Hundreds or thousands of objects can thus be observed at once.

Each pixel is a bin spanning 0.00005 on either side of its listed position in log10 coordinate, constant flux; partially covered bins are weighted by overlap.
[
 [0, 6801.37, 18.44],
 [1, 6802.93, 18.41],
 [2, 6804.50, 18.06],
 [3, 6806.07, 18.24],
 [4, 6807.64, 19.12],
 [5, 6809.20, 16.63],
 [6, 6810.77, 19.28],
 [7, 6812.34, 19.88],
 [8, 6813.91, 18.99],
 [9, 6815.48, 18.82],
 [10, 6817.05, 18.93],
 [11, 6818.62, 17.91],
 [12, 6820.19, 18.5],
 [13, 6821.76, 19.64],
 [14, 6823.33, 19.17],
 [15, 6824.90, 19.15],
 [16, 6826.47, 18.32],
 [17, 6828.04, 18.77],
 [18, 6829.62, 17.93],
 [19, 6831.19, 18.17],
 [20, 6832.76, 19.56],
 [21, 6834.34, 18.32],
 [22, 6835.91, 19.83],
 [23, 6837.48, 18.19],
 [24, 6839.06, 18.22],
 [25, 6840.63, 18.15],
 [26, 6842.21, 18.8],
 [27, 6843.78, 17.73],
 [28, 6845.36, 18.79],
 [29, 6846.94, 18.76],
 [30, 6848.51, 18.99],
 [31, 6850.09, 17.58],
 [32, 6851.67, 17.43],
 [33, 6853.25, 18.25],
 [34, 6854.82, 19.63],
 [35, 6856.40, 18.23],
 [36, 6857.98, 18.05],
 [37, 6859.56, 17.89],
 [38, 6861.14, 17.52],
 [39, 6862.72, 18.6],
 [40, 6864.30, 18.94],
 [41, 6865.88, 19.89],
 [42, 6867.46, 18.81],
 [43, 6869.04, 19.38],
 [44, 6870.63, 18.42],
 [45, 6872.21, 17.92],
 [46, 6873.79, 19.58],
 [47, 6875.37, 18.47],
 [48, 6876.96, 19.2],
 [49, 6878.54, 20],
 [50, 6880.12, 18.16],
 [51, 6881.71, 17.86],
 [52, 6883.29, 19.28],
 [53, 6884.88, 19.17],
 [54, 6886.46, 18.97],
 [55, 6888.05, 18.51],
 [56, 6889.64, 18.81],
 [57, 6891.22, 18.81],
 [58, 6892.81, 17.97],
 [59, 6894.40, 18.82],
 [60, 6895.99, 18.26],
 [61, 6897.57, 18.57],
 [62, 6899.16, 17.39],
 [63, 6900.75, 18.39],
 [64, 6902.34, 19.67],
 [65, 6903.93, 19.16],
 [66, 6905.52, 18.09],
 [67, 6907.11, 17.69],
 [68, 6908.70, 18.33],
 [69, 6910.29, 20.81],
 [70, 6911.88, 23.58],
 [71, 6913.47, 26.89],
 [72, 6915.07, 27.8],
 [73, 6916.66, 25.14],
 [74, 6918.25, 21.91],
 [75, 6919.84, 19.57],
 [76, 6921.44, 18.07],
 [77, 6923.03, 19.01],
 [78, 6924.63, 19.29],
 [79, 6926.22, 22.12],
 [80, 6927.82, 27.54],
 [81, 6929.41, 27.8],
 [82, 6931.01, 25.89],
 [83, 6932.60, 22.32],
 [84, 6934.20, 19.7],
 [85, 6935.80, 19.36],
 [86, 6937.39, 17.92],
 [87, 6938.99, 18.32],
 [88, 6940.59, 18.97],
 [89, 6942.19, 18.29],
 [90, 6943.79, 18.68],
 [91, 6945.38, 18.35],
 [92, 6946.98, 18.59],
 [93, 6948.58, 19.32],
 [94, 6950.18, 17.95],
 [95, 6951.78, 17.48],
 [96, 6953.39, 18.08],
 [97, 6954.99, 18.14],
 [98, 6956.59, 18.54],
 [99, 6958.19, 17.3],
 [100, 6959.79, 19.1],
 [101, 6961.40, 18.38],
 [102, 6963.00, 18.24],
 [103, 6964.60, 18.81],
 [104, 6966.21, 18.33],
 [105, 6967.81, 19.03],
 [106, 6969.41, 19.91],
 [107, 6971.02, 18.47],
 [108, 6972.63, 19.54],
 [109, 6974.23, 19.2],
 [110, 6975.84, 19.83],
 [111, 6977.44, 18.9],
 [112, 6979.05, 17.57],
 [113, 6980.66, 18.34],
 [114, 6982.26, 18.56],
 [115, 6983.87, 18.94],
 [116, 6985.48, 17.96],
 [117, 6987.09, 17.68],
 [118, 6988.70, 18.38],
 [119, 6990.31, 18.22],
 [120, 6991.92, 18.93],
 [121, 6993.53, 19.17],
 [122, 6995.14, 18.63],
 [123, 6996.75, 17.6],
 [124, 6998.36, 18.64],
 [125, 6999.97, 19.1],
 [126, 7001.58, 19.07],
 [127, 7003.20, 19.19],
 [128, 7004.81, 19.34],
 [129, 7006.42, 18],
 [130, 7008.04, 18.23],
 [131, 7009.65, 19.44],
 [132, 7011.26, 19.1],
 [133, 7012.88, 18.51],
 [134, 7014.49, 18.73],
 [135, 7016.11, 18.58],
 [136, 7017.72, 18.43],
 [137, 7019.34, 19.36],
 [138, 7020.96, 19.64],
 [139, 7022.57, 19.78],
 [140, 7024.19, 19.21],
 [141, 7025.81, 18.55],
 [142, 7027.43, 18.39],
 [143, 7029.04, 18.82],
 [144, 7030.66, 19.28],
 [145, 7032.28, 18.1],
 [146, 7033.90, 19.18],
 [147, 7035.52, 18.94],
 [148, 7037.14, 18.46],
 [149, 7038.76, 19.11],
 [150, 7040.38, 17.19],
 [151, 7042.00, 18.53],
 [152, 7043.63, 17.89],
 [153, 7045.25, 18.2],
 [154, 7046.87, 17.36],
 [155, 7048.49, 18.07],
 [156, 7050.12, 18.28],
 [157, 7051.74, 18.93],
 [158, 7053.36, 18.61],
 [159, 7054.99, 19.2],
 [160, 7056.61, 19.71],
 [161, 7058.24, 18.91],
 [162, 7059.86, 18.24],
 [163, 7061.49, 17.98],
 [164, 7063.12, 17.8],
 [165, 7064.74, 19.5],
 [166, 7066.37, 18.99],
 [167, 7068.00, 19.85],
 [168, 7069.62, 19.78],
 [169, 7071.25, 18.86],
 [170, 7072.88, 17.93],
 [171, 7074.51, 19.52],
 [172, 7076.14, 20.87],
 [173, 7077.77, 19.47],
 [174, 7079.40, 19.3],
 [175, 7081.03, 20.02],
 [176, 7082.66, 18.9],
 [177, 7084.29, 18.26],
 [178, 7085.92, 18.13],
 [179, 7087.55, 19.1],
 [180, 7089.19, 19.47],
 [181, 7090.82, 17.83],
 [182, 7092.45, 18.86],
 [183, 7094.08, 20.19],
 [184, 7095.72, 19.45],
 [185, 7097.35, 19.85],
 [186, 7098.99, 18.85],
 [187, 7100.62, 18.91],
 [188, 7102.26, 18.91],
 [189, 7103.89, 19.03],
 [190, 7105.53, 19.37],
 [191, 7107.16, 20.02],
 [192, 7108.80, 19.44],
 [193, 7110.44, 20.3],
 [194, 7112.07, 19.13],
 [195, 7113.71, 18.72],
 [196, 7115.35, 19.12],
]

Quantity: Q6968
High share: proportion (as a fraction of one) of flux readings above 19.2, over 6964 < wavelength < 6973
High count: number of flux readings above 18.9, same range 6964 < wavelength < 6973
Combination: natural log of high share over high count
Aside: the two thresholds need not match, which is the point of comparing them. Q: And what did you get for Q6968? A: -2.2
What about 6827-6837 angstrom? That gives -1.8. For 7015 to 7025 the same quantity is -1.8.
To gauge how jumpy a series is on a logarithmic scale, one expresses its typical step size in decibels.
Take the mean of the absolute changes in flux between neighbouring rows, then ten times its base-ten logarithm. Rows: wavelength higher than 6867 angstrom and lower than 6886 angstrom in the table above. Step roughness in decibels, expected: -0.4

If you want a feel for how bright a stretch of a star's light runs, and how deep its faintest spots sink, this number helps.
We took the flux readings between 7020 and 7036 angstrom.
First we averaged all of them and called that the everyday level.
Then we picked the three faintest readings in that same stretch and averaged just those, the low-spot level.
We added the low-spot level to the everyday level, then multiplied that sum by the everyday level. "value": 709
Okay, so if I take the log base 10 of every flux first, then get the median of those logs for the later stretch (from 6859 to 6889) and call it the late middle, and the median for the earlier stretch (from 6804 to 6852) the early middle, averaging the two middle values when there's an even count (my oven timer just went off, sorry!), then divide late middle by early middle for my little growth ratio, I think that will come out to 1.00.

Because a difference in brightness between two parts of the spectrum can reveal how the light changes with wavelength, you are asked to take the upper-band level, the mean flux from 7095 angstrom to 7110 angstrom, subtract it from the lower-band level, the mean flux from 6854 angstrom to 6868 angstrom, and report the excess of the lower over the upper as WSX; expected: -0.7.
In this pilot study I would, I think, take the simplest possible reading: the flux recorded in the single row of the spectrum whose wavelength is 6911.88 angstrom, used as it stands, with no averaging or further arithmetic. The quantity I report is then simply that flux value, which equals 23.58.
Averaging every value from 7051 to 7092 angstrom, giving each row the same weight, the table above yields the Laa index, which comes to 19.01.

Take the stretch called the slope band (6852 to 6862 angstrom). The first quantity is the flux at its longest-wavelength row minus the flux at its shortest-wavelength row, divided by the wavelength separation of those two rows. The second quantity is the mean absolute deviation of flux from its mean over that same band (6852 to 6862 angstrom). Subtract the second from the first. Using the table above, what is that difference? -0.55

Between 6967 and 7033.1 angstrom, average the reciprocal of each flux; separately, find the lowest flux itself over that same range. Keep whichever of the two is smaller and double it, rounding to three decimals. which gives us 0.107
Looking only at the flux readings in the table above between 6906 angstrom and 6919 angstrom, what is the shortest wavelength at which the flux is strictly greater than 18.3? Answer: 6908.70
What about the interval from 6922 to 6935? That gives 6923.03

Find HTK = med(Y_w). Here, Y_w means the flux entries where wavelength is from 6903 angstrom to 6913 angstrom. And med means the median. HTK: 18.7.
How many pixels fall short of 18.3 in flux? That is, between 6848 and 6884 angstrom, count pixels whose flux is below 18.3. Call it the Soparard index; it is 10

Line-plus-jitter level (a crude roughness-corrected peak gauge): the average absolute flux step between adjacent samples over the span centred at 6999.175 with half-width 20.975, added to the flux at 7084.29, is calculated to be 18.8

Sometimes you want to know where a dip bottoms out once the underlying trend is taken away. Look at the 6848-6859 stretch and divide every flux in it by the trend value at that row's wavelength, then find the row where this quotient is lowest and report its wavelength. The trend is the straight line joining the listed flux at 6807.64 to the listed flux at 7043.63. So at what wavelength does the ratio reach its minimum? 6851.67 angstrom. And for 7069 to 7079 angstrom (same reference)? 7072.88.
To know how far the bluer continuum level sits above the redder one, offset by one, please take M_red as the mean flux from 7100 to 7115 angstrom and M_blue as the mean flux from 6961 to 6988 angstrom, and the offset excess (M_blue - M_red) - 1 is -1.6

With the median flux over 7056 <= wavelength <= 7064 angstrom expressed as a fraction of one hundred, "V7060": 0.182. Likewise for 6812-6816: 0.190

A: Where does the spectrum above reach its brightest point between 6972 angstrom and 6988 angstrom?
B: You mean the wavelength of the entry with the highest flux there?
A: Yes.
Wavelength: 6975.84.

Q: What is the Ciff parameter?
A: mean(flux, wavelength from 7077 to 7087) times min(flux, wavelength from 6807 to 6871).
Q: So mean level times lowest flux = 316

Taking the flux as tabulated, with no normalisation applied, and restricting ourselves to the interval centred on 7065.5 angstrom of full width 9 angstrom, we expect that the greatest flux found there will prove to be 19.85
